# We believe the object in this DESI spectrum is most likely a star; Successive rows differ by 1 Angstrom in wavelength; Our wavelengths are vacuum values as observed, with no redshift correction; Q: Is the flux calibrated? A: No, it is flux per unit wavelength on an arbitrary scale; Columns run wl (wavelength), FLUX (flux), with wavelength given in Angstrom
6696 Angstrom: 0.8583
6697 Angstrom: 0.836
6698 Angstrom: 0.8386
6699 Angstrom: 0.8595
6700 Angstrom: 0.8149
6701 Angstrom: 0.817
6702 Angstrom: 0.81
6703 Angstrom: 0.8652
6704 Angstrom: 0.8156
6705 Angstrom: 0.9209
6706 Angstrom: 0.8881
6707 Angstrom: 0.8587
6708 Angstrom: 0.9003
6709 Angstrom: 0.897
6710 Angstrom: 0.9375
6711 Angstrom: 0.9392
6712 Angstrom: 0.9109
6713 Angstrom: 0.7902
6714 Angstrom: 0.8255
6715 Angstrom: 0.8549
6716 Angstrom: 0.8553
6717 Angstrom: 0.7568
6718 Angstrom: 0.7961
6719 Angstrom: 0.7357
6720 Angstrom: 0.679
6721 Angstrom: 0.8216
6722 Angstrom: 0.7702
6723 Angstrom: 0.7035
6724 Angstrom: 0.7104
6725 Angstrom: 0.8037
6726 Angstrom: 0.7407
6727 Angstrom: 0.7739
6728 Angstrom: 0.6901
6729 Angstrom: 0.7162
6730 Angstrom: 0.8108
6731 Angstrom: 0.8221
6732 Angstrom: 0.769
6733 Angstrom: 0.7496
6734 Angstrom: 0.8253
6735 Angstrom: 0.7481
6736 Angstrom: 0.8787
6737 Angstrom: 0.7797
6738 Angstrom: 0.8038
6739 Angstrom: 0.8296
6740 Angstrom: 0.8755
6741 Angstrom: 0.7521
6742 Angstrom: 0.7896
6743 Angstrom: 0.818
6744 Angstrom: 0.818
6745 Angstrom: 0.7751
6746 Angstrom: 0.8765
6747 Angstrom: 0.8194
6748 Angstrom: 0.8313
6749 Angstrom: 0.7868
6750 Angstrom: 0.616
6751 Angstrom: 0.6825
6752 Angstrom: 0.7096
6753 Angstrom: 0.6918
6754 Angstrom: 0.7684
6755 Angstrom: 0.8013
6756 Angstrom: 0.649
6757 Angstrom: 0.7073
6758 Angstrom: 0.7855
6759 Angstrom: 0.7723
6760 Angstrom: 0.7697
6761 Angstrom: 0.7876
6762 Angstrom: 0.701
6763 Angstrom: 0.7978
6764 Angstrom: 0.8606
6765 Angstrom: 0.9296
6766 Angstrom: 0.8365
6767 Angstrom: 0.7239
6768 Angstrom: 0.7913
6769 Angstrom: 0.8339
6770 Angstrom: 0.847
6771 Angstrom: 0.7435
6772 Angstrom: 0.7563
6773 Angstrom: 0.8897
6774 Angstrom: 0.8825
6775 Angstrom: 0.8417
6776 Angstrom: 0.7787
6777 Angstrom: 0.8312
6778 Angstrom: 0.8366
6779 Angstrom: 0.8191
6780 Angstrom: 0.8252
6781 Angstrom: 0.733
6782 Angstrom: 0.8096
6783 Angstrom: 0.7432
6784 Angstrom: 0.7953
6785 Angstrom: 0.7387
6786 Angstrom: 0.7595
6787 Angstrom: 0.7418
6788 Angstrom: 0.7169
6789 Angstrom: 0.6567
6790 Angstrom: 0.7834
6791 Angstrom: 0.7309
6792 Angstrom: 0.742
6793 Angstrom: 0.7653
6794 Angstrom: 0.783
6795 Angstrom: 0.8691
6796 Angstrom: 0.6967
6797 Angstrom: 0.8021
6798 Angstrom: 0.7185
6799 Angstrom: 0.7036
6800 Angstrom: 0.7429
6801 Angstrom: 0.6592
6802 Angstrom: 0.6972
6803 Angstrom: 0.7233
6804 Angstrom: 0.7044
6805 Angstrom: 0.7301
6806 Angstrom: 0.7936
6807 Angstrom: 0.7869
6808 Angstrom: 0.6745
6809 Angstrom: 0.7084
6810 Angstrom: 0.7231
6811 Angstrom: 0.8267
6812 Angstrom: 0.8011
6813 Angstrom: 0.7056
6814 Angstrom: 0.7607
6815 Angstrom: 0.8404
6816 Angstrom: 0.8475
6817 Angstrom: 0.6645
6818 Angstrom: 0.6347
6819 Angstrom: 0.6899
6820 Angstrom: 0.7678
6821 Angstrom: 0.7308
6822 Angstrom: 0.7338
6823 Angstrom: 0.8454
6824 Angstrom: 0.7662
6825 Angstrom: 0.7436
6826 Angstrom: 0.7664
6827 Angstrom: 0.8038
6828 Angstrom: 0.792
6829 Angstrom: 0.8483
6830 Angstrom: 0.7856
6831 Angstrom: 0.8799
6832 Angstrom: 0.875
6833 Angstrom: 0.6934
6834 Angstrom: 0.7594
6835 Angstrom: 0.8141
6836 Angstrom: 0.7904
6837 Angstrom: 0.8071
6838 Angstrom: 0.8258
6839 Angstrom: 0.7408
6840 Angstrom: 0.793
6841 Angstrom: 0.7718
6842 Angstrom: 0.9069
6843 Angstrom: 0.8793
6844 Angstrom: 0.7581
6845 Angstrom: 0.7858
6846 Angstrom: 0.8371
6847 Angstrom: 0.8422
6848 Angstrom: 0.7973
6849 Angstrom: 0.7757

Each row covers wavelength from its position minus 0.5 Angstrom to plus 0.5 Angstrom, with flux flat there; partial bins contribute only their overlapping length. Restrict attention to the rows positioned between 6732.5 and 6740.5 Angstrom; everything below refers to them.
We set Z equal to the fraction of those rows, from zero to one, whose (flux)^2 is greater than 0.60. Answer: 0.75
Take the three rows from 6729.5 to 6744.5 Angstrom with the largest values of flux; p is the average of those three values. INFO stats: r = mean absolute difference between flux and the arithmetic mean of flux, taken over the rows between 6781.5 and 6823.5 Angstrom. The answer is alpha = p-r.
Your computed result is 0.816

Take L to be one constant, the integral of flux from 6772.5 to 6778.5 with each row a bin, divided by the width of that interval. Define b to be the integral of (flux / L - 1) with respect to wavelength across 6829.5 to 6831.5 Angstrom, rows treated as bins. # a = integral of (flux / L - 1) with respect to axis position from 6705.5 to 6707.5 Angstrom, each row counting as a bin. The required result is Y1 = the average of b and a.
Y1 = 0.02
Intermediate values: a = 0.07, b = -0.03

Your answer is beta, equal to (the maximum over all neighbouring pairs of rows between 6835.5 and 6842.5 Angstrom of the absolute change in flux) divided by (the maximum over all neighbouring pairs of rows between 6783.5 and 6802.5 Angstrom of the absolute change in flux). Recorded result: 0.78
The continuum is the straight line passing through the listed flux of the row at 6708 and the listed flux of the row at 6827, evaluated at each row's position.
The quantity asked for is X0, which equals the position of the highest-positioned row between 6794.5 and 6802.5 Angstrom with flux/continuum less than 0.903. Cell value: 6802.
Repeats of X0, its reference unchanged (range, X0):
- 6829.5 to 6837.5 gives 6833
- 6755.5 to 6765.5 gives 6762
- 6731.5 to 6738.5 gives 6737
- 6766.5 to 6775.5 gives 6772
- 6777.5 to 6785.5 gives 6785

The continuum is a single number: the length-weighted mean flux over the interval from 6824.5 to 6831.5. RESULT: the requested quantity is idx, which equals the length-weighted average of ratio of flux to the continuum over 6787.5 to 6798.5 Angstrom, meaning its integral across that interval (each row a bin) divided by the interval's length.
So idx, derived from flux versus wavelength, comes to 0.94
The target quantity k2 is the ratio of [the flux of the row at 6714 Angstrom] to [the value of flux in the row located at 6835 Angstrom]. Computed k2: 1.01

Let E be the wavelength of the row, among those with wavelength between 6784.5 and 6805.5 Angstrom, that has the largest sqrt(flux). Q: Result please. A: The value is 6795 Angstrom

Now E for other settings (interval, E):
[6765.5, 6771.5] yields 6770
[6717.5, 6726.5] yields 6721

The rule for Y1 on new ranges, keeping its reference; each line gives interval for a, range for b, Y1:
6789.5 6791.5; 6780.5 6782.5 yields -0.19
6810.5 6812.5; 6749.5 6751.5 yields -0.27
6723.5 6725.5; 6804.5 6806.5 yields -0.20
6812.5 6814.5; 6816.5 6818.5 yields -0.36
